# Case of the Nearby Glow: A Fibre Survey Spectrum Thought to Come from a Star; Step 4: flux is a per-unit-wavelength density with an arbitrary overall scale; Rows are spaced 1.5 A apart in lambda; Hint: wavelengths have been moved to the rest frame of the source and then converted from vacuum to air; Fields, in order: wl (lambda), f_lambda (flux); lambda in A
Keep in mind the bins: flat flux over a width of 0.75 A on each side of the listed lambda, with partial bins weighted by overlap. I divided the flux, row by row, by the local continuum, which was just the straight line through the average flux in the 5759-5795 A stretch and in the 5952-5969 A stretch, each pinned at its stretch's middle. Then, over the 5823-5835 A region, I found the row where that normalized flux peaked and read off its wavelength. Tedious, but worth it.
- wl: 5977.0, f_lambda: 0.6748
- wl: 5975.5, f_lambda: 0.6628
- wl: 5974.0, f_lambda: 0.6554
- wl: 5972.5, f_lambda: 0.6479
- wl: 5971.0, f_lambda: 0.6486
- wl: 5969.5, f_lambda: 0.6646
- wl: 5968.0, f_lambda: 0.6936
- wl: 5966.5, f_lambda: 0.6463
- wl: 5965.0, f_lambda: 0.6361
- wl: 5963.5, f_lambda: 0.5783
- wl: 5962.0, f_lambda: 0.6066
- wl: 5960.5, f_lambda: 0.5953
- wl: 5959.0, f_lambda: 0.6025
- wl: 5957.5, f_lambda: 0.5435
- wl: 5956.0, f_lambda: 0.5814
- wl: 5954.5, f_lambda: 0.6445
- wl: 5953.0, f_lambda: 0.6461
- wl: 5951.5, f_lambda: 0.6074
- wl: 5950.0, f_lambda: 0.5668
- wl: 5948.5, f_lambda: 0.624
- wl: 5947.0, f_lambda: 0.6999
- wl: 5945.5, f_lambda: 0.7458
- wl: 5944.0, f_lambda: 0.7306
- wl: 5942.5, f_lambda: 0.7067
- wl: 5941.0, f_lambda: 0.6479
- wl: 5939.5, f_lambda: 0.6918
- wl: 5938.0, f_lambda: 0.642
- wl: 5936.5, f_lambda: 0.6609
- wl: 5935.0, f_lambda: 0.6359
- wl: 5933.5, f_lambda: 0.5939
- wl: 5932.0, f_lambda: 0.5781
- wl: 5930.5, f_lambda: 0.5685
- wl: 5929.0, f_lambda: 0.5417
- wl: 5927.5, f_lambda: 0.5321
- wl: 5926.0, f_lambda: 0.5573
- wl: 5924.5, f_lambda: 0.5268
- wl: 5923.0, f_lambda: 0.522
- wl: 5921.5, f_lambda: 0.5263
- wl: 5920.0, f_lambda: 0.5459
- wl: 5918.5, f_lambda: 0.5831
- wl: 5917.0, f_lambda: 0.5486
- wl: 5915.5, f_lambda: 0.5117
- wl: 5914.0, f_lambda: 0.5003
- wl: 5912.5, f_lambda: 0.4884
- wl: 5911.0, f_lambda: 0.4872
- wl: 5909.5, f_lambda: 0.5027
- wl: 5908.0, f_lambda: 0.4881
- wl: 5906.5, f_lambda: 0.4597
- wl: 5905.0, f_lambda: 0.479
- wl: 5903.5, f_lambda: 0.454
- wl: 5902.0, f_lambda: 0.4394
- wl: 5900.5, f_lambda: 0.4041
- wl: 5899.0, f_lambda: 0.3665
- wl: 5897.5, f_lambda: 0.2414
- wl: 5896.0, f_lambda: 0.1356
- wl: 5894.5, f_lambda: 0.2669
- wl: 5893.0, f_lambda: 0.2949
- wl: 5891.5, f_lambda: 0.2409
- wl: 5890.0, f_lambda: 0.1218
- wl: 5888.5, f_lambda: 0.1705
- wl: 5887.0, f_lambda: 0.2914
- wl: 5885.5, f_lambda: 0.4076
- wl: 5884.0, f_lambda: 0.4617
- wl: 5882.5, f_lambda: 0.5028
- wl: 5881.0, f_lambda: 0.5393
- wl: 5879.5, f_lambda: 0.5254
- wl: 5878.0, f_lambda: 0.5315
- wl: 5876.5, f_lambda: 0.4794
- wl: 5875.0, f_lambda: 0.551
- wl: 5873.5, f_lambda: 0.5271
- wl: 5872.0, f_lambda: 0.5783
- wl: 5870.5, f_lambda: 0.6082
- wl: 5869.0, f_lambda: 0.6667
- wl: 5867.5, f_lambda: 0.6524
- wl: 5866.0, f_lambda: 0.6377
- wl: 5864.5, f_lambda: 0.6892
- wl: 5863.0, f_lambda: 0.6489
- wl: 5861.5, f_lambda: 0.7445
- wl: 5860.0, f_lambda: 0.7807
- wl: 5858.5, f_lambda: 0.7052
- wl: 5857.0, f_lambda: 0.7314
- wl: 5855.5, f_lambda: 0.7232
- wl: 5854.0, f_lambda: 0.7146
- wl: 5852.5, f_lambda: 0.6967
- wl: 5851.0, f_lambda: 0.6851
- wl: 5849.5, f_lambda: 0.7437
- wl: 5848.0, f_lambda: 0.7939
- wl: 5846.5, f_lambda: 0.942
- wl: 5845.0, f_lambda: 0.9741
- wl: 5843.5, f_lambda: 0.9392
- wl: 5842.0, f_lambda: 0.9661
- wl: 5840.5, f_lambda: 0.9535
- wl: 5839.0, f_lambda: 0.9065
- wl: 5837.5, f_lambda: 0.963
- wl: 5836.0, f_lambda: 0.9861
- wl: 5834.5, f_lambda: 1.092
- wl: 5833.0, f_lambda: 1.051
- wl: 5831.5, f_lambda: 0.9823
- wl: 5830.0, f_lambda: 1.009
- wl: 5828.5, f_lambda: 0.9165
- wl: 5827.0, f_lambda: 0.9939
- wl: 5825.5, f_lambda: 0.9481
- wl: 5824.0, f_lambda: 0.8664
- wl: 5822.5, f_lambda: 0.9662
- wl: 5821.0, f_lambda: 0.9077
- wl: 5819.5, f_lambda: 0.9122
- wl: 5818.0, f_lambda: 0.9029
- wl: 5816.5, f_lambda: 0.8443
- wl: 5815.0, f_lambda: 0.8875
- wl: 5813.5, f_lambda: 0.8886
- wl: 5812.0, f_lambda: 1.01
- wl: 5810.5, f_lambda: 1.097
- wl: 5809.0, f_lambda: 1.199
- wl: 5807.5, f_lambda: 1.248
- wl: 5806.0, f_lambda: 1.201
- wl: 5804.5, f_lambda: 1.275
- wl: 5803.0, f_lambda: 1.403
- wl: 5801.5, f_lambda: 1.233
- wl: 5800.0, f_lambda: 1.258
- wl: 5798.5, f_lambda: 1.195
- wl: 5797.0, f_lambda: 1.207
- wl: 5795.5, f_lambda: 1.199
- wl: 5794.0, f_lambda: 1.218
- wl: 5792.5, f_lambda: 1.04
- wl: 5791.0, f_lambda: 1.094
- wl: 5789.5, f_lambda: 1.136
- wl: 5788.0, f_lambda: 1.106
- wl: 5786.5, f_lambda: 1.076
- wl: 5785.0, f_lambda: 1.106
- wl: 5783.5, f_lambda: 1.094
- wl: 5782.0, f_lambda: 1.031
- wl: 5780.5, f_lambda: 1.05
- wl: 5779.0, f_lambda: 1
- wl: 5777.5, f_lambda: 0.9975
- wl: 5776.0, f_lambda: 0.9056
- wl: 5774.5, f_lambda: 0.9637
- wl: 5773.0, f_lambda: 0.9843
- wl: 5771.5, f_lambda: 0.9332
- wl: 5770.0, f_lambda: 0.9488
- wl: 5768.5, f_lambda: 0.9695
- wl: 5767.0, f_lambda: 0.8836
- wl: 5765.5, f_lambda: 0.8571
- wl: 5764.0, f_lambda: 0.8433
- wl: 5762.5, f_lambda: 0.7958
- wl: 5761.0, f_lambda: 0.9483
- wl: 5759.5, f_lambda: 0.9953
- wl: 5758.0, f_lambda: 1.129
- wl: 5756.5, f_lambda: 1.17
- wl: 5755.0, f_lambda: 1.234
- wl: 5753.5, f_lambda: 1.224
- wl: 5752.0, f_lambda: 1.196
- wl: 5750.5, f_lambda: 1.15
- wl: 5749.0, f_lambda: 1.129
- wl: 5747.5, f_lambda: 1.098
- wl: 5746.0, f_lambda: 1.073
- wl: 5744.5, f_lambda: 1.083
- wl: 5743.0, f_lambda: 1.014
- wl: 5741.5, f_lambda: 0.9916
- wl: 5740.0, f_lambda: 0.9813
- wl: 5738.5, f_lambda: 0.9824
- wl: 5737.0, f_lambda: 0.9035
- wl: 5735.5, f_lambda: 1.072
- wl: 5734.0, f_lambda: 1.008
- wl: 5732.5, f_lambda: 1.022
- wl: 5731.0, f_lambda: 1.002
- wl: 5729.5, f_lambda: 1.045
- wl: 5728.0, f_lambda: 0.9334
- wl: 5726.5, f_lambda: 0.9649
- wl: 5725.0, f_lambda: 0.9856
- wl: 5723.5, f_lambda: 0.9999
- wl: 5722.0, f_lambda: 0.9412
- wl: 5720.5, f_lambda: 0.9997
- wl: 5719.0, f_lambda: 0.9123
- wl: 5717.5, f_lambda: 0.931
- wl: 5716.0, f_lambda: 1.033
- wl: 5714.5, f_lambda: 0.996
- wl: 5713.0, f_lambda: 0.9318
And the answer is 5834.5 A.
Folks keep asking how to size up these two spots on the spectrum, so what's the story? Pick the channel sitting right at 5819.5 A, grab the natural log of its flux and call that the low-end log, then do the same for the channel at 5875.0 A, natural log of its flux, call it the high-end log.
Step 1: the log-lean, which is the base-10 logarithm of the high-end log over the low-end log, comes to 0.81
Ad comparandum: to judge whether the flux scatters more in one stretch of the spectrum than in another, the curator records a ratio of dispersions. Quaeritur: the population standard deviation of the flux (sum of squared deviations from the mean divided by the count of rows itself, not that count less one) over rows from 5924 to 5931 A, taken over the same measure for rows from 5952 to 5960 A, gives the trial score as 0.4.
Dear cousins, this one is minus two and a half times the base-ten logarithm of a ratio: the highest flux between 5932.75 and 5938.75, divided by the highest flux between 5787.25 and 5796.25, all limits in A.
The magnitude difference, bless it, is 0.66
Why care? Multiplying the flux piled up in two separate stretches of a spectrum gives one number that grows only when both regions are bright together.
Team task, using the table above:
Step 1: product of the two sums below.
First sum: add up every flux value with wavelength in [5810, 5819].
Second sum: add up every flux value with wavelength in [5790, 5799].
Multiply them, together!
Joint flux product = 39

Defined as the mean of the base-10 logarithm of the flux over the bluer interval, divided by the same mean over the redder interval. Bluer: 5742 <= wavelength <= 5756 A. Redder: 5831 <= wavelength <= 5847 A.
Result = -5.2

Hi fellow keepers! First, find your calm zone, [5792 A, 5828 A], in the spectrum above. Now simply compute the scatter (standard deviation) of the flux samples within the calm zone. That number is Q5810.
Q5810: 0.16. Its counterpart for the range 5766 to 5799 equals 0.10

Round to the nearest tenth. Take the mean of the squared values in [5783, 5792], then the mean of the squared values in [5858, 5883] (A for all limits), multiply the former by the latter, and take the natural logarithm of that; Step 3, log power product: -0.8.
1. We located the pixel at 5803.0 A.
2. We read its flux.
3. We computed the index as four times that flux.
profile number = 6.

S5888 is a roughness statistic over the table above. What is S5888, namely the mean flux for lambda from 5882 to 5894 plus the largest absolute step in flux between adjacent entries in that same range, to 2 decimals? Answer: 0.43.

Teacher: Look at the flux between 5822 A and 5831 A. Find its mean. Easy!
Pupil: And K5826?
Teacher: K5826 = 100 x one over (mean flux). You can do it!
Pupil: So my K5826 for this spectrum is 105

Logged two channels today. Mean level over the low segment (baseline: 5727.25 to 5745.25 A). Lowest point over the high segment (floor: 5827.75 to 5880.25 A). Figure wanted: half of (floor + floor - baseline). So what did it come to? -0.02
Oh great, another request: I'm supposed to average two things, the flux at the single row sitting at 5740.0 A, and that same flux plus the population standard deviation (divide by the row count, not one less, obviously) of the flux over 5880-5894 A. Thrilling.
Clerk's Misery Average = 1.05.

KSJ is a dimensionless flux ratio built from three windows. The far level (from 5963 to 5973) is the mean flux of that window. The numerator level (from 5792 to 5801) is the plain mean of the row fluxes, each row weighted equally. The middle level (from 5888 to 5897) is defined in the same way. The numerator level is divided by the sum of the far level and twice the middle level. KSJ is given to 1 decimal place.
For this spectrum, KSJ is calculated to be 1.1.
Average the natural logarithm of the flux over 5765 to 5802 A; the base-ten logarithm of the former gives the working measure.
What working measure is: -1.28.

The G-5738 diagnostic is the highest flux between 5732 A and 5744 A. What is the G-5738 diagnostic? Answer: 1.072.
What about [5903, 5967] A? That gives 0.7458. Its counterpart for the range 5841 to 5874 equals 0.9741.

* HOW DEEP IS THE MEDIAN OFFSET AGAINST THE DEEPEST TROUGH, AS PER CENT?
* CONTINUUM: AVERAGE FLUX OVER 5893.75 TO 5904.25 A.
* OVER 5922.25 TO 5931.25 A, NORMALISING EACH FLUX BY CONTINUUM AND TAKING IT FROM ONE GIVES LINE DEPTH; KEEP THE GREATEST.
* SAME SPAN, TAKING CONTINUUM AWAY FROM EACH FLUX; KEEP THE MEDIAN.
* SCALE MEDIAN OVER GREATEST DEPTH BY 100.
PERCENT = -36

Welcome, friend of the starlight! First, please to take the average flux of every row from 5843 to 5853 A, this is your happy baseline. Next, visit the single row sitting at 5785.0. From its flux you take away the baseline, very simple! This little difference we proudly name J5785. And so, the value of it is 0.28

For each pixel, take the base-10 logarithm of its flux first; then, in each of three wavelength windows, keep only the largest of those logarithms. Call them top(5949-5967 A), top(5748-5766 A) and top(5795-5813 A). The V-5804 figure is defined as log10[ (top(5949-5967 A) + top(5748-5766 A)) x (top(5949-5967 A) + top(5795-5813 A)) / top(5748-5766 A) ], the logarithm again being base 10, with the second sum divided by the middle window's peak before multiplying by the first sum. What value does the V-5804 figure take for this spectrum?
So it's -1.34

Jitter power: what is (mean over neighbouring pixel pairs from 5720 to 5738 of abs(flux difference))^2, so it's 0.0030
